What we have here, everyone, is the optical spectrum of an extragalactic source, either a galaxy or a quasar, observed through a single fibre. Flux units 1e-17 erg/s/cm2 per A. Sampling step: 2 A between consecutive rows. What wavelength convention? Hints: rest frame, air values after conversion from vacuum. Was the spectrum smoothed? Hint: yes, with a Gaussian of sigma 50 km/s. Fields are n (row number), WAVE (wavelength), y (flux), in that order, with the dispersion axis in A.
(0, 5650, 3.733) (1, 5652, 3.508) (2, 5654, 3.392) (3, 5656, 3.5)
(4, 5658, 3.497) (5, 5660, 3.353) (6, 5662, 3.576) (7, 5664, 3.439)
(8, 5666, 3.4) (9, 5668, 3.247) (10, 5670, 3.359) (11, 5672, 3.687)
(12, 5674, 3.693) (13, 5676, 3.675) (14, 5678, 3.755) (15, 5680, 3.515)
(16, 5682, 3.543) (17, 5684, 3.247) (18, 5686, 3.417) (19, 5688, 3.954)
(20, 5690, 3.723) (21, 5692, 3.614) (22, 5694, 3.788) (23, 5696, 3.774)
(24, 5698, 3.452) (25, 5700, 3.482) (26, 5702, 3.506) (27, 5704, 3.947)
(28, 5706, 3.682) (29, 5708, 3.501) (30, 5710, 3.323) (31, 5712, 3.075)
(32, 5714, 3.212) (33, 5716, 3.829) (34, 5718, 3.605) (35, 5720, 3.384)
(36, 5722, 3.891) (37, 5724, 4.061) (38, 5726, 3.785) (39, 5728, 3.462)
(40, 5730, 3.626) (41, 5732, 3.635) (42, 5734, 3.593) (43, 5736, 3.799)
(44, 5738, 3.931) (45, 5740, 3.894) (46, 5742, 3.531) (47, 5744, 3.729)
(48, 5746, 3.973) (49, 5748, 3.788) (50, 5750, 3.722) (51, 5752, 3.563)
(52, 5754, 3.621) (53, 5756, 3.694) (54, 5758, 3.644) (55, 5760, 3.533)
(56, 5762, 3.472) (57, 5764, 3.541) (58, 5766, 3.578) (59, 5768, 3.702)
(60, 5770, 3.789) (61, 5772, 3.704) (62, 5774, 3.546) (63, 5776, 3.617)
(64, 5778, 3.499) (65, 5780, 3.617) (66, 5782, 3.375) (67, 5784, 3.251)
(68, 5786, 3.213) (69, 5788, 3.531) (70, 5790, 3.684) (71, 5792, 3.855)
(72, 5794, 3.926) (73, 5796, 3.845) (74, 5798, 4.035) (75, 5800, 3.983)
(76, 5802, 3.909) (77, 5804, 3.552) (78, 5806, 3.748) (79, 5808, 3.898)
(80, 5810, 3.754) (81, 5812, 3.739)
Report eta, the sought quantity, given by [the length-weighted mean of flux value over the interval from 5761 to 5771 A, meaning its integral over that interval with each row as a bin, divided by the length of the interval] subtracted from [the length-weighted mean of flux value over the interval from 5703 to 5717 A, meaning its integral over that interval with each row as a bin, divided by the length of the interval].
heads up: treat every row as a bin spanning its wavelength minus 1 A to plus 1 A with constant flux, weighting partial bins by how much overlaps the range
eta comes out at -0.11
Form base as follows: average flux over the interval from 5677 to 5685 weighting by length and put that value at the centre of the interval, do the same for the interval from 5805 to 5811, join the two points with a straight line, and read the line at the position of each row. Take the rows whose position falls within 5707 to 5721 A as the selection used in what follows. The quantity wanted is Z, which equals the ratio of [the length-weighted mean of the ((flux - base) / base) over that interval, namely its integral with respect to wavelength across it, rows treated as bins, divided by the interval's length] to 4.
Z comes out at -0.012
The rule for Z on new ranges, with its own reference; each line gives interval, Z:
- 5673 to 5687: 0.003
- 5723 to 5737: 0.006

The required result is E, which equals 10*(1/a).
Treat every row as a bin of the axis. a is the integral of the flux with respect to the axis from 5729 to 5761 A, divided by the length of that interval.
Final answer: 2.70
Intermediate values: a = 3.70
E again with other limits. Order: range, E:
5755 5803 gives 2.74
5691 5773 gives 2.74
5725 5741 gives 2.69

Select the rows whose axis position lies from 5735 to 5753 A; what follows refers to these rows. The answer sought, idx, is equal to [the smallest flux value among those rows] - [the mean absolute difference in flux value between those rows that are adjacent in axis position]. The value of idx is 3.36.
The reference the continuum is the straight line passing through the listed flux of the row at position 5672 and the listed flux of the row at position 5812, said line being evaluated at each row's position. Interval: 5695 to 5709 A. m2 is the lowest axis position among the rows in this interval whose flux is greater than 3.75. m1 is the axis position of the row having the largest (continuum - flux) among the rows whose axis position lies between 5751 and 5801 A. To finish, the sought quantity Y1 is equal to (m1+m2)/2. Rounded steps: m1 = 5786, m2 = 5696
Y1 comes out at 5741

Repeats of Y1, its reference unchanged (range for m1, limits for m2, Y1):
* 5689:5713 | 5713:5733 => 5714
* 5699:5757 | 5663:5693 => 5695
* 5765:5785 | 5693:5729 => 5739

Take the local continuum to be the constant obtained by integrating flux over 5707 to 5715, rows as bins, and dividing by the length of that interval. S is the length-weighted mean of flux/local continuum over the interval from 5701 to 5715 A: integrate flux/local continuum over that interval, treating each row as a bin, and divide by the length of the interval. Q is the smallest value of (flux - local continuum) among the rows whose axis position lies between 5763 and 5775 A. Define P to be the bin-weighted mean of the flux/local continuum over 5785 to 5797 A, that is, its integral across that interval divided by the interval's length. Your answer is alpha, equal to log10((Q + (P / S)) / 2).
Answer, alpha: -0.18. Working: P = 1.12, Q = 0.26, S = 1.06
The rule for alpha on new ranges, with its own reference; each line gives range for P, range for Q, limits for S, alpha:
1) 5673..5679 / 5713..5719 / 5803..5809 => -0.33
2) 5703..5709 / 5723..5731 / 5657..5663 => -0.20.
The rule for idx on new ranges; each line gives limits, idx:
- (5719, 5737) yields 3.17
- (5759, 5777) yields 3.39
